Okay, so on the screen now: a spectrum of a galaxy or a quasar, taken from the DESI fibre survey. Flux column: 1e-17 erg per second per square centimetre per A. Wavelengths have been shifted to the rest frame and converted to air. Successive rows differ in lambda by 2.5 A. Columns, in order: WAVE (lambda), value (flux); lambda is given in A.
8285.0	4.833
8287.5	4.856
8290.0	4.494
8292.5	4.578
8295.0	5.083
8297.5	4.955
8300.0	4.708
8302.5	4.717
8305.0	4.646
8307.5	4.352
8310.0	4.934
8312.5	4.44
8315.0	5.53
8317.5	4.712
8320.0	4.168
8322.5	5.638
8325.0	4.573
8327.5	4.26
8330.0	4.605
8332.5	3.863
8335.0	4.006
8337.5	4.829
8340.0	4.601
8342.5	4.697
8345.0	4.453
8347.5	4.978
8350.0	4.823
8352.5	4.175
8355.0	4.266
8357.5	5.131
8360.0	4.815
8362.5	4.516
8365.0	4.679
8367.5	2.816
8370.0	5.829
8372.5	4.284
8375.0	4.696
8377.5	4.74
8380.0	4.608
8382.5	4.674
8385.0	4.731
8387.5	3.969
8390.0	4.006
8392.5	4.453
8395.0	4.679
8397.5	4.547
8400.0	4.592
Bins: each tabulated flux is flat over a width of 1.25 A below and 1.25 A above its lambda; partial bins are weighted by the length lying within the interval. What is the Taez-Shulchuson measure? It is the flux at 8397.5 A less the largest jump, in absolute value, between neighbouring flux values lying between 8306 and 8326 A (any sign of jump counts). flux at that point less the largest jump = 3.08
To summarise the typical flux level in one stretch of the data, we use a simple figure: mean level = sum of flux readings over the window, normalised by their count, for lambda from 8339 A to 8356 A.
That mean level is 4.57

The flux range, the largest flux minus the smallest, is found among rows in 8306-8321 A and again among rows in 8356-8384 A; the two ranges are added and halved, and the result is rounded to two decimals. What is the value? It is 2.19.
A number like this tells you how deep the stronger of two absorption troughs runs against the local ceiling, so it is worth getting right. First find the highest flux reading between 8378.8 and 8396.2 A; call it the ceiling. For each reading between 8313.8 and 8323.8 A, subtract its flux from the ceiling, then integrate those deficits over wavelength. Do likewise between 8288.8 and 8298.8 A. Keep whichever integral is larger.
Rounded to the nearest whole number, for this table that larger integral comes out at 0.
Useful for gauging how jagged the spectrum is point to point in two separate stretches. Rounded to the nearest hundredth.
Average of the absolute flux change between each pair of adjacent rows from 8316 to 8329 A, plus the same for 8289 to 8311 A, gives 1.09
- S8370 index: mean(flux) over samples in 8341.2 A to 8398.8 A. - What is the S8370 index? 4.55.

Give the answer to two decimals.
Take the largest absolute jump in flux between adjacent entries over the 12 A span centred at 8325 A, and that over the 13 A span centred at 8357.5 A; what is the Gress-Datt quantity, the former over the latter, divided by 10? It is 0.17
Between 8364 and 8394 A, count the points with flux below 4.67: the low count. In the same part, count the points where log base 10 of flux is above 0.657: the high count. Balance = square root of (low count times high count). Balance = 6.48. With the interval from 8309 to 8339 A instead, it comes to 7.00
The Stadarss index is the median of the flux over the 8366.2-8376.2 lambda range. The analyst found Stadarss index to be 4.49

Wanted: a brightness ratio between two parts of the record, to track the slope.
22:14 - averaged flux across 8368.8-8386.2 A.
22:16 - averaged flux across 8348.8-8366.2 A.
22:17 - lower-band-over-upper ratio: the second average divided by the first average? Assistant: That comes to 0.97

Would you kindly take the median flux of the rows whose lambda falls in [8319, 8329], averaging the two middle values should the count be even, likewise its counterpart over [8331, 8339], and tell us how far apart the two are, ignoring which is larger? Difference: 0.41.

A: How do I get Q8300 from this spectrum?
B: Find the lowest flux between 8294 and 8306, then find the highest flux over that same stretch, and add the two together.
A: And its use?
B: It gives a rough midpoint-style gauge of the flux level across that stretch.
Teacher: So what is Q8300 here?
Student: 9.7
